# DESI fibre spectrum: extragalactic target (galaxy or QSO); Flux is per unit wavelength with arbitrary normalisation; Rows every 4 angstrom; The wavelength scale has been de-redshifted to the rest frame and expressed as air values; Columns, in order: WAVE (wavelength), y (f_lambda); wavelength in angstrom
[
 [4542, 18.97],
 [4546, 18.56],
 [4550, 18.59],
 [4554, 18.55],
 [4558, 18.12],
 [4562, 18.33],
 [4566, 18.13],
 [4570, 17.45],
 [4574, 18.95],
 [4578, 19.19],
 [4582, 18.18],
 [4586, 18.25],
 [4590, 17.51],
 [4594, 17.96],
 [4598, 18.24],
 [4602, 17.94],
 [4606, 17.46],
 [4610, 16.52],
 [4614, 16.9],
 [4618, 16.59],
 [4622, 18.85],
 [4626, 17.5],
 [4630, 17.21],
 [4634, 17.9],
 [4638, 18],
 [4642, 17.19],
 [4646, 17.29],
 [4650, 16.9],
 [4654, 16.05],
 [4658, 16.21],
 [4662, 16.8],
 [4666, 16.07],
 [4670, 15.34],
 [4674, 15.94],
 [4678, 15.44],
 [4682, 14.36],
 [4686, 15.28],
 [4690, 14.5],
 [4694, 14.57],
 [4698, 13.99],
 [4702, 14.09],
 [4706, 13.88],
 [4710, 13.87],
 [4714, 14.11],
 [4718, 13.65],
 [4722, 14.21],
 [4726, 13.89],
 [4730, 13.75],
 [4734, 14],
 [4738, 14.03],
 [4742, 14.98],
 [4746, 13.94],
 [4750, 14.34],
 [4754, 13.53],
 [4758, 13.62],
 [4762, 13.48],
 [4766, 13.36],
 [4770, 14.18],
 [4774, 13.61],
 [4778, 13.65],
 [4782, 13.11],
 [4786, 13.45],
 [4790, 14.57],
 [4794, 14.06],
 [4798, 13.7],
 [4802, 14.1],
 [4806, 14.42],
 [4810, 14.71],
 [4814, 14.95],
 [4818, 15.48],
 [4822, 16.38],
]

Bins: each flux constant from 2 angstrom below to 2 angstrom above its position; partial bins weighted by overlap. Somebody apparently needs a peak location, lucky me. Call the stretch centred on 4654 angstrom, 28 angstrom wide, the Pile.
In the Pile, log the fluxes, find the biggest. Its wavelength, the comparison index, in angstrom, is 4646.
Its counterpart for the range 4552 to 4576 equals 4574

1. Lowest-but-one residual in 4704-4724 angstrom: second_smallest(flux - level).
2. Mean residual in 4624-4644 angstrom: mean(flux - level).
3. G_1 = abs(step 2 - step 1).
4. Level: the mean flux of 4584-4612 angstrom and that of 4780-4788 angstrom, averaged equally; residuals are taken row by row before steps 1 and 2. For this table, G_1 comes 3.7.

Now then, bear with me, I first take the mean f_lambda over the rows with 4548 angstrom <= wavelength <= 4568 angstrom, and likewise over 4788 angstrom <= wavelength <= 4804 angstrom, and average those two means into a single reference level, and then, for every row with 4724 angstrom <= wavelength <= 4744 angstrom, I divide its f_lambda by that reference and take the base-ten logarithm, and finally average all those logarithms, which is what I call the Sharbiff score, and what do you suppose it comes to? -0.06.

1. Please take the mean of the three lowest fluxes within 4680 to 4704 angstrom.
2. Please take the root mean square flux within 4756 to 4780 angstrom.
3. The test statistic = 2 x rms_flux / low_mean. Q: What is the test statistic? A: 1.93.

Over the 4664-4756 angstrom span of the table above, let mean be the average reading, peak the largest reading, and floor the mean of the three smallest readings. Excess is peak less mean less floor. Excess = -12.0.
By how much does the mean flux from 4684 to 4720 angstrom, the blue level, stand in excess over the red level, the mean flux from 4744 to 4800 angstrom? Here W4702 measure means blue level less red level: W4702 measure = 0.5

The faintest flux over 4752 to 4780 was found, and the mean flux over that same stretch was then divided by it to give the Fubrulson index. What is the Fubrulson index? 1.02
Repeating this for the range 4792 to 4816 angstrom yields 1.05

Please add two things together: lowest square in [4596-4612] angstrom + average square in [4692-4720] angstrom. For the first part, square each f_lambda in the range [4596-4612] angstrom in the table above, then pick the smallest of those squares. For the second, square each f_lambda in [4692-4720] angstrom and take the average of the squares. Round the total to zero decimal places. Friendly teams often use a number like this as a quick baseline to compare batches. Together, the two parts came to 470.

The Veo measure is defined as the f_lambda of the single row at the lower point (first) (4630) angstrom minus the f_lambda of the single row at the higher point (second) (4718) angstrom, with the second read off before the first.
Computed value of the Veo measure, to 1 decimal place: 3.6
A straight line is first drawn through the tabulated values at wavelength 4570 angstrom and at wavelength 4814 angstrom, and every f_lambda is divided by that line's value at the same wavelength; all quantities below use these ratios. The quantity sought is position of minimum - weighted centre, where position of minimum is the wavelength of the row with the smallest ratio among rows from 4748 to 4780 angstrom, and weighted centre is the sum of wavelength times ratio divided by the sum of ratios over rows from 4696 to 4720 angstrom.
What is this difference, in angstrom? 58.0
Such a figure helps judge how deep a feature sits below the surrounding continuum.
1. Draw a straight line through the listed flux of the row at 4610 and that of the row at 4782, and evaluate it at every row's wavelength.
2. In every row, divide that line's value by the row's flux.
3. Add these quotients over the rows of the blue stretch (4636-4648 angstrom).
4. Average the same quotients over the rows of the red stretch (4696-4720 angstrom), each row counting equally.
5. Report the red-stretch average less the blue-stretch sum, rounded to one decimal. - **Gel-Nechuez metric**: -1.7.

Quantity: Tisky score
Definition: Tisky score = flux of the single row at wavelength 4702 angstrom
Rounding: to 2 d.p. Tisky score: 14.09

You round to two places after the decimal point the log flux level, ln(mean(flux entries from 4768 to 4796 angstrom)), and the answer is 2.62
